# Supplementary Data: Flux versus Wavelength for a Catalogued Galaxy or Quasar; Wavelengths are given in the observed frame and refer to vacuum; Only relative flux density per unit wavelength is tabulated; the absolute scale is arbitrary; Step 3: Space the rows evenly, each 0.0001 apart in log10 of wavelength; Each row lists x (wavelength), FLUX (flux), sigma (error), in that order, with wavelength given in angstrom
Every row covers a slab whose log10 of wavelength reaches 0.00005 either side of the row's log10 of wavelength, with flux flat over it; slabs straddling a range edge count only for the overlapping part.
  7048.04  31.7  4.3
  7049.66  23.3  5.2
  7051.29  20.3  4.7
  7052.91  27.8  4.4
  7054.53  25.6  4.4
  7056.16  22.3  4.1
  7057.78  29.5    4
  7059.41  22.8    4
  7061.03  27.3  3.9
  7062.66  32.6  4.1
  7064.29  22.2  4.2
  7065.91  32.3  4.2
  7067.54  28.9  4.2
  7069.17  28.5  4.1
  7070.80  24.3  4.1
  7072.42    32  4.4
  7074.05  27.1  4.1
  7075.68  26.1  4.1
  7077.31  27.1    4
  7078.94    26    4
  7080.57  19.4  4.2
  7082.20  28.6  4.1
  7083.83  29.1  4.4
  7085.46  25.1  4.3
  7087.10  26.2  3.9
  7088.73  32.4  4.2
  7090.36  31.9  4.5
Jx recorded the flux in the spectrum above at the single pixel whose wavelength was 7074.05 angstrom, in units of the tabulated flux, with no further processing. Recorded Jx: 27.1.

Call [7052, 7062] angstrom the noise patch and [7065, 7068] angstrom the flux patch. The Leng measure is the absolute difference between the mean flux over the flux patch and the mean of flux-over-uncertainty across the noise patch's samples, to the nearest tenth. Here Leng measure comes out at 24.3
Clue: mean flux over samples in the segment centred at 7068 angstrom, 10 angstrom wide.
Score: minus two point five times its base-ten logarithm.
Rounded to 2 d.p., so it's -3.62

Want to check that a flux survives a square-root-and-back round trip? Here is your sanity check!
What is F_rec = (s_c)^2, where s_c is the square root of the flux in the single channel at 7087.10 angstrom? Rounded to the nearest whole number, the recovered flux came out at 26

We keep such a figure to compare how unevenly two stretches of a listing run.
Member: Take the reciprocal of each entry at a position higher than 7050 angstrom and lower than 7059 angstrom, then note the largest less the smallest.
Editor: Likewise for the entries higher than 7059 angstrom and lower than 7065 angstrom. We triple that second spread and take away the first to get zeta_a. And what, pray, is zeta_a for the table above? 0.028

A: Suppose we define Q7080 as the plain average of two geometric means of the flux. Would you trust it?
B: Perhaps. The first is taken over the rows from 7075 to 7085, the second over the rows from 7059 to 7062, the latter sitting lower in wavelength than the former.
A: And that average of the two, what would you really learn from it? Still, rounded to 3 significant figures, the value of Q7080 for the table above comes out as 25.4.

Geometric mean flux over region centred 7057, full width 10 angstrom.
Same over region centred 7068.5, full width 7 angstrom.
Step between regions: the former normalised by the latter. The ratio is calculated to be 0.91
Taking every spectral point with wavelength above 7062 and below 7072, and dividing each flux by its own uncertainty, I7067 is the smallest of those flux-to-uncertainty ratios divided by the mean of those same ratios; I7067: 0.78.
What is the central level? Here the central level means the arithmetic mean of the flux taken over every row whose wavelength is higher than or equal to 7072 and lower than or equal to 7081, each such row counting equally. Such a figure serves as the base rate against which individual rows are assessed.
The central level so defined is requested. 26.3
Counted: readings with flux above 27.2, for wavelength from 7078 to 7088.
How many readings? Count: 2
